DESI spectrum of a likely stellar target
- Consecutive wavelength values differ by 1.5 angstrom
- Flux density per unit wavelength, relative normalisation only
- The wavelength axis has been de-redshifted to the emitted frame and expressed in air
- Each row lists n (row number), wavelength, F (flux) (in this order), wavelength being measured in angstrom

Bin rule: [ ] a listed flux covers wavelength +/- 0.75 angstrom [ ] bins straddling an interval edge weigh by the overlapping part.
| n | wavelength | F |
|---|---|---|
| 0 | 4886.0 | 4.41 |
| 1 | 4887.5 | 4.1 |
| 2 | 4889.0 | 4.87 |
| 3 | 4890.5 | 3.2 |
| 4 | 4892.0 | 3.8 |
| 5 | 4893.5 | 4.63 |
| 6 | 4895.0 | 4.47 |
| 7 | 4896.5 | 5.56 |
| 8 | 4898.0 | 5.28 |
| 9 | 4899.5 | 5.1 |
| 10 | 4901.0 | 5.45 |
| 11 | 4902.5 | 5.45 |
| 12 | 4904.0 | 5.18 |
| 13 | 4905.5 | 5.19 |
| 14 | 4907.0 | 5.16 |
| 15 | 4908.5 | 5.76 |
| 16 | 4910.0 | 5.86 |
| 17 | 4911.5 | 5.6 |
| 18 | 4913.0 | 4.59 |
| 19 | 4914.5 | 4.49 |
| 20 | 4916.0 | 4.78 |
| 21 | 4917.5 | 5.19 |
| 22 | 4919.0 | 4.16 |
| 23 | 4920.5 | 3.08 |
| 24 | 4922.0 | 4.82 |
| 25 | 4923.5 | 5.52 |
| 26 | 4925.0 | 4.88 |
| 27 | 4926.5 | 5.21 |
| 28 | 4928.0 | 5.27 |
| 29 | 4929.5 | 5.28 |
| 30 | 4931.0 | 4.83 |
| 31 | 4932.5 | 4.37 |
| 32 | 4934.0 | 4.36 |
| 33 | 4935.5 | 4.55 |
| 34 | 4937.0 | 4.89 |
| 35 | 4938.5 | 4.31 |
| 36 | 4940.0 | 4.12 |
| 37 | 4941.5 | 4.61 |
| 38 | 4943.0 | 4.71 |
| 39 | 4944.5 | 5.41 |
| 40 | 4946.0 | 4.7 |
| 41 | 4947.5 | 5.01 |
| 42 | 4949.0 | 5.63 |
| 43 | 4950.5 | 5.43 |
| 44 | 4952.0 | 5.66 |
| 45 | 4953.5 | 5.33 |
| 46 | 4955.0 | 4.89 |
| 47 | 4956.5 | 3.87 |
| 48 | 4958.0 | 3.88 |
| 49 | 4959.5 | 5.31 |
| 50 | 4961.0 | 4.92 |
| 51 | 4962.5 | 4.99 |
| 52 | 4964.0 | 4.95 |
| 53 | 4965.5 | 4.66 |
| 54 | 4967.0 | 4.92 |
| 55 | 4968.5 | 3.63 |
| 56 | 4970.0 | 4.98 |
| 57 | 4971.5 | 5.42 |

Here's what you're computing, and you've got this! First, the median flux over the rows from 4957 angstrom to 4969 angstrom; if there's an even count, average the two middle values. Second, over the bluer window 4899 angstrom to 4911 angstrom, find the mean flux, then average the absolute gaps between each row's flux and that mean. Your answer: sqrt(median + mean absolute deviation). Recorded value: 2.271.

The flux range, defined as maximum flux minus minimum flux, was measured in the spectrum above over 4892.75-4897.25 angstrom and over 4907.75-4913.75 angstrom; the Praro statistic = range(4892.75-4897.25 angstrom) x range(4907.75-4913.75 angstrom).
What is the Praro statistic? 1.4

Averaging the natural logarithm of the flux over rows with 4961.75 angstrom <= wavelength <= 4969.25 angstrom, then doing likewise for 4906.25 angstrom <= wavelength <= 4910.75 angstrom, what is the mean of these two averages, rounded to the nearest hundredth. 1.62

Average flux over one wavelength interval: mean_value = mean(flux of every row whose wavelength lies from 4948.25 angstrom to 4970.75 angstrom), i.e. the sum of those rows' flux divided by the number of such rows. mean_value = 4.87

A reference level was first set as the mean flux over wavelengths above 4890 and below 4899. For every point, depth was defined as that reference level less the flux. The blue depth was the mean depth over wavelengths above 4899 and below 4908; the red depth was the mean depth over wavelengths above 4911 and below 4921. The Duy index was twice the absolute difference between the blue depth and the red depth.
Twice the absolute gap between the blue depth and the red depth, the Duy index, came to 1.4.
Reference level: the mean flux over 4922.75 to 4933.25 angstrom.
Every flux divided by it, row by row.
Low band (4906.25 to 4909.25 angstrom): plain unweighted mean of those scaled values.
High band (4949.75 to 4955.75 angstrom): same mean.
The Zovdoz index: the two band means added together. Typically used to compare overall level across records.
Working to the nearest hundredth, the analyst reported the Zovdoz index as 2.14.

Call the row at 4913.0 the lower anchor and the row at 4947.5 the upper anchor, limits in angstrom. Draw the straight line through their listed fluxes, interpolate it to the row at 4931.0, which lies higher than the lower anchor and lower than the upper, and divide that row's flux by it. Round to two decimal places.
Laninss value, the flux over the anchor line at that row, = 1.00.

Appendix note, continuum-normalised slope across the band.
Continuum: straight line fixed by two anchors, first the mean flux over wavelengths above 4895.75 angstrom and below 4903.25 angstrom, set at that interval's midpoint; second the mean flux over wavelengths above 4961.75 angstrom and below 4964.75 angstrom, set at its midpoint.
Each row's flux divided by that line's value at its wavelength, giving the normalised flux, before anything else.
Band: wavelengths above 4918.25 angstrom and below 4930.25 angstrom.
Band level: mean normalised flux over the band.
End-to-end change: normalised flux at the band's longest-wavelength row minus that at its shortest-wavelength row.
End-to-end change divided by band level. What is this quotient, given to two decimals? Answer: 0.25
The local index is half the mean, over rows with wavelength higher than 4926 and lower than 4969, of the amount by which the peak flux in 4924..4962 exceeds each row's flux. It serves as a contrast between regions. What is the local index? 0.42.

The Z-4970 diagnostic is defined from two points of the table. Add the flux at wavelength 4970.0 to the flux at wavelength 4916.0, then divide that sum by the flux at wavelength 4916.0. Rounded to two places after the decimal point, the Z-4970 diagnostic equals 2.04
